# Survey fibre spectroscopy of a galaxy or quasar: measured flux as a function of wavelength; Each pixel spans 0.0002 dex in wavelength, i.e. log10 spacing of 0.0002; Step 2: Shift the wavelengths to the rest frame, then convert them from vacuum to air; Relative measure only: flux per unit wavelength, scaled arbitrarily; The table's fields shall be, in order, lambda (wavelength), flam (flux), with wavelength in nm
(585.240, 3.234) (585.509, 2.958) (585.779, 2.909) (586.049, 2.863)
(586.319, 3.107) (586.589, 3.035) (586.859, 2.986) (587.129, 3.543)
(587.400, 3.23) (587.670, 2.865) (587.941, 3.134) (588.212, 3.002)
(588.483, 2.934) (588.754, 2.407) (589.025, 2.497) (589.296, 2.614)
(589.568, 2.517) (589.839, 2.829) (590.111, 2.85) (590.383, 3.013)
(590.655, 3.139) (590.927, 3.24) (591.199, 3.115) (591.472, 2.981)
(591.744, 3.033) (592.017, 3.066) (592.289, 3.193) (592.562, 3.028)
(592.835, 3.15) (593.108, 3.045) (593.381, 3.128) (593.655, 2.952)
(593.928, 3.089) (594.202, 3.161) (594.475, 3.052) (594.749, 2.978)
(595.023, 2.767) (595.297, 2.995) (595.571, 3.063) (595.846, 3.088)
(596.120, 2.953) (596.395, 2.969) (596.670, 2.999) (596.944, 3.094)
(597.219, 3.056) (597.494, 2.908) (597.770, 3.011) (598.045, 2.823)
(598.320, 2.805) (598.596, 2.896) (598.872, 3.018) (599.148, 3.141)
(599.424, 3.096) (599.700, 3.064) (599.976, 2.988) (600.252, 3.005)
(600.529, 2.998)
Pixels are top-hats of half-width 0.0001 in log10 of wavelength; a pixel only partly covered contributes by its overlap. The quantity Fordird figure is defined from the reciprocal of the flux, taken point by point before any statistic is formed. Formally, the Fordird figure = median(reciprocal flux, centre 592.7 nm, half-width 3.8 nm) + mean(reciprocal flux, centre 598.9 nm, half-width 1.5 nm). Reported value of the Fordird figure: 0.666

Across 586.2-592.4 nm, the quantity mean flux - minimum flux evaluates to 0.56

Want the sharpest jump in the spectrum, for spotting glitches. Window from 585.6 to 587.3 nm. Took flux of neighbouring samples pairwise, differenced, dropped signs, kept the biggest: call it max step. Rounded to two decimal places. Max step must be 0.56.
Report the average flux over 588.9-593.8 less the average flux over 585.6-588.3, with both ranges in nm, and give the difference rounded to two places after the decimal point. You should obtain -0.10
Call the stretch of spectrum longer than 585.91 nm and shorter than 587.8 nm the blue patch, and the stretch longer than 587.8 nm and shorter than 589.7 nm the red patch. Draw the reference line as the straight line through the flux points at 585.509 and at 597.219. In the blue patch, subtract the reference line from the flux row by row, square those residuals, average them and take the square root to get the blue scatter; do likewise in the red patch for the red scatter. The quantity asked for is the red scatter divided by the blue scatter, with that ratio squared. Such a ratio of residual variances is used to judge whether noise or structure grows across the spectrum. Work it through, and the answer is 2.2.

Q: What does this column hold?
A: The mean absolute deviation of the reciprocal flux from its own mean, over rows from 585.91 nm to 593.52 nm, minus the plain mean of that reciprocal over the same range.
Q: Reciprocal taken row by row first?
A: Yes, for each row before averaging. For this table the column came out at -0.316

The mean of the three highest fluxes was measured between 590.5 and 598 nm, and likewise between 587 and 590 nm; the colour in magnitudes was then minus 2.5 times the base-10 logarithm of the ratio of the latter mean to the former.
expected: -0.03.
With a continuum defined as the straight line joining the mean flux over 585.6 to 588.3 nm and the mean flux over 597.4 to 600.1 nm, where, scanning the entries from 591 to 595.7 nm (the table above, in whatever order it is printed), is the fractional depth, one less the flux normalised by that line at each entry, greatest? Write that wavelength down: 595.023 nm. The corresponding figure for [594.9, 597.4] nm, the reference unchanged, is 595.023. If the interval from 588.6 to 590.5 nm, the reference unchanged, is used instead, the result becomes 588.754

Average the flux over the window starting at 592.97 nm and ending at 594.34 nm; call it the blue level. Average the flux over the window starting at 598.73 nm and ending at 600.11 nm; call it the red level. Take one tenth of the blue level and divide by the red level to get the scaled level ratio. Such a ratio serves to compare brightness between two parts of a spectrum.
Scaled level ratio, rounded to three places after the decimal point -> 0.100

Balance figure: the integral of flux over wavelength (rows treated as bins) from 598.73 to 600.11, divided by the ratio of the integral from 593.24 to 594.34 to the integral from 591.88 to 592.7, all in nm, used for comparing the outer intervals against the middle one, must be 3.2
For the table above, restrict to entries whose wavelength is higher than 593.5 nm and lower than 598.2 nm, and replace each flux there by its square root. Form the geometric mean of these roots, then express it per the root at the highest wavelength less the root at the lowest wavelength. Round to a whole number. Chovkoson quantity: -46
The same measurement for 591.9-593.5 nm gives 100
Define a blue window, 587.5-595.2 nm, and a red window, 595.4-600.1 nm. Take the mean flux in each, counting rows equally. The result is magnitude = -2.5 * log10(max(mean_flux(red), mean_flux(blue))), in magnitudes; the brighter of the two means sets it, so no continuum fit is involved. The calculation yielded -1.19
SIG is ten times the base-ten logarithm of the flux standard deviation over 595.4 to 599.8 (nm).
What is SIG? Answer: -10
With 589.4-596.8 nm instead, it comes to -8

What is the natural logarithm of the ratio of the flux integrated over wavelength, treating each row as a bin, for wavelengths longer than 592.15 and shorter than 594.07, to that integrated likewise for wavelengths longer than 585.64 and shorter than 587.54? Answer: 0.007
